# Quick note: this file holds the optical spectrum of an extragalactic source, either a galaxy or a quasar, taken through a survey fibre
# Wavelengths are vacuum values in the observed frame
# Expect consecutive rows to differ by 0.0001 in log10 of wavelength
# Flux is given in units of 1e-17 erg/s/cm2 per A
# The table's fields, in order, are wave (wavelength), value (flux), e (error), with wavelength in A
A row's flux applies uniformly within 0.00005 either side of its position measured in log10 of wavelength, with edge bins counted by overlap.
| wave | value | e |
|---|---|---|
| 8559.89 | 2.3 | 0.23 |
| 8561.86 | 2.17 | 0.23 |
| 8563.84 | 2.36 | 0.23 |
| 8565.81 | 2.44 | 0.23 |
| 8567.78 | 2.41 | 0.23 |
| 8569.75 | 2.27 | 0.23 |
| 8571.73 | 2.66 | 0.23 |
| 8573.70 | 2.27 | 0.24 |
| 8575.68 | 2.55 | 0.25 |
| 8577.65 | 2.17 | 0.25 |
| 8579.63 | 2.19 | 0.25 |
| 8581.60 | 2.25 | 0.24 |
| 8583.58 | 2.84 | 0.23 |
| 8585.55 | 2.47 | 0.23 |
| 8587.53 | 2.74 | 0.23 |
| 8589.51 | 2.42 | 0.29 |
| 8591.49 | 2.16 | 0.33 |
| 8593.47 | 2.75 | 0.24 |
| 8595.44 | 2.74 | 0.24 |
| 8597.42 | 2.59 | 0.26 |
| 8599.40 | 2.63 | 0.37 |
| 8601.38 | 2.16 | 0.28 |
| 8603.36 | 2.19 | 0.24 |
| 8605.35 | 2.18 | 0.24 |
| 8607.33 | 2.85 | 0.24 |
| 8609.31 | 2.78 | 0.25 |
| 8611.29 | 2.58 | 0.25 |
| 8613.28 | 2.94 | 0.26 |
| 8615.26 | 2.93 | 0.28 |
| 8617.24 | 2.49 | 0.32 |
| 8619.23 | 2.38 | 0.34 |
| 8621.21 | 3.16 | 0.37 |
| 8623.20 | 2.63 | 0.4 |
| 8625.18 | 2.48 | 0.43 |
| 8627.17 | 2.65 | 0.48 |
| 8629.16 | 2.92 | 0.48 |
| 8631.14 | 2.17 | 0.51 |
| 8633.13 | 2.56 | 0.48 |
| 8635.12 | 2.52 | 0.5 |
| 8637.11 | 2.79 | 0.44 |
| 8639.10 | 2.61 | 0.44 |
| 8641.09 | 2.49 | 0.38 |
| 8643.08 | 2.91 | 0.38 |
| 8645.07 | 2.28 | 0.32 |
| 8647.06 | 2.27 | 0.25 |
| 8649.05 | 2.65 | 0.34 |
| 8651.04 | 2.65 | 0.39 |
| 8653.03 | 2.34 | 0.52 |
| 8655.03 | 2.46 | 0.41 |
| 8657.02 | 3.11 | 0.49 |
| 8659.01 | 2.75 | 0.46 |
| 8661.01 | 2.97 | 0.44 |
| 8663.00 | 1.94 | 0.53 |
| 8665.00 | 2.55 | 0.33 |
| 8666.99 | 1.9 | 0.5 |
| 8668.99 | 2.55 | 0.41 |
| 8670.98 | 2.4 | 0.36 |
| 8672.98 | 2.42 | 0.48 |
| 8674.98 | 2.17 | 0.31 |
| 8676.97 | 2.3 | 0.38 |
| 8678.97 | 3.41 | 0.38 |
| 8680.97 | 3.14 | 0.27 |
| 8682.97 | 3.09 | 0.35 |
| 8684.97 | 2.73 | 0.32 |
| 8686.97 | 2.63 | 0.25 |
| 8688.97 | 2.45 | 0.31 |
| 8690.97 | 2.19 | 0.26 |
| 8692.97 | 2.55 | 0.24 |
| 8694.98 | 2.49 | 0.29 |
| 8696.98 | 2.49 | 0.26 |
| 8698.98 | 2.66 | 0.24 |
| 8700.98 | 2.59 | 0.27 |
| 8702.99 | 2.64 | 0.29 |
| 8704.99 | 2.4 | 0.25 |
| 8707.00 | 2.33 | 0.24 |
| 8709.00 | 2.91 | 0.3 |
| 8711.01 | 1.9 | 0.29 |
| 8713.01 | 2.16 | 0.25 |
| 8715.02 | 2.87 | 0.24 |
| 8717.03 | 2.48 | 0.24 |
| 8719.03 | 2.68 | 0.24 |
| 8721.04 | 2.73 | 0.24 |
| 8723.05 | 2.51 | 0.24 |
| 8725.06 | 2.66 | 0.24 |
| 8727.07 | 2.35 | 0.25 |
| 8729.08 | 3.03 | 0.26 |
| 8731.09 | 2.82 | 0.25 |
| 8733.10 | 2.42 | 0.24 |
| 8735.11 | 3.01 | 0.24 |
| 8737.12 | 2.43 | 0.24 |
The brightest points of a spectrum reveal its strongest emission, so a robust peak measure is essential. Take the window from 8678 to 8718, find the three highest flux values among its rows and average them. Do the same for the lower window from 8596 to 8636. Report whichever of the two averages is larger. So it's 3.21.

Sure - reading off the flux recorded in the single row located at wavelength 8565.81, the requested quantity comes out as 2.44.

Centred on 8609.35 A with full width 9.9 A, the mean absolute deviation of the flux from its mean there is 0.23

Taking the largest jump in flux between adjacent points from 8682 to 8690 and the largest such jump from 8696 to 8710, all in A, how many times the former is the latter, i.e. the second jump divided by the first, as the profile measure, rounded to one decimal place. 1.6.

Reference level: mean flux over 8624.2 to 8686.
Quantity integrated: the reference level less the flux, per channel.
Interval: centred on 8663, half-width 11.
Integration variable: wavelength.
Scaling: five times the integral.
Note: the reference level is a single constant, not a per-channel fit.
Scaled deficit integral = 11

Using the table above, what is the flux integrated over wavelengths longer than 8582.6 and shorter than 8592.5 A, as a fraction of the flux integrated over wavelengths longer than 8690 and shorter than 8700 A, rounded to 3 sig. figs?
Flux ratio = 1.01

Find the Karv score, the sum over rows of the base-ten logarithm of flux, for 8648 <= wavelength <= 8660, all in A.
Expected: 2.54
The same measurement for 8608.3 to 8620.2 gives 2.56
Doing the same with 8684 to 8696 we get 2.39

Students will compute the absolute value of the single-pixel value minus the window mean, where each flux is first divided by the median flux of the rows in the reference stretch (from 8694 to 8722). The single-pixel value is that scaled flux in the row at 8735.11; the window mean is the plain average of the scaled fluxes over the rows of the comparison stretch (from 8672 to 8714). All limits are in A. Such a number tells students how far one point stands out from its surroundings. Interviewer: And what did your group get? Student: 0.18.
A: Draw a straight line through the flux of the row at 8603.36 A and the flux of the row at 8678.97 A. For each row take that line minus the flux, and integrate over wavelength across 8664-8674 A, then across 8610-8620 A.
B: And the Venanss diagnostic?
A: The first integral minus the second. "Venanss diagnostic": 12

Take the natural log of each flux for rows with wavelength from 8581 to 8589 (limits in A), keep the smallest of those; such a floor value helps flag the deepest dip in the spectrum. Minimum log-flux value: 0.81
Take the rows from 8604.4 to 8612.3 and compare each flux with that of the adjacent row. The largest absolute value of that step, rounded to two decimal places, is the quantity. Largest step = 0.67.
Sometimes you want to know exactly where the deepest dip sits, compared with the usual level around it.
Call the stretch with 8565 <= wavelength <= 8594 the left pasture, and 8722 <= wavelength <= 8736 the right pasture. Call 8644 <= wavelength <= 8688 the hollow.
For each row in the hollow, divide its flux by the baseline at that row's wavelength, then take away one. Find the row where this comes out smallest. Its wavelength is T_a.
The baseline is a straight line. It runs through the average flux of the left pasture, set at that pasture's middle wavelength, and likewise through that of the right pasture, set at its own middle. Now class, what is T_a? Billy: 8666.99 A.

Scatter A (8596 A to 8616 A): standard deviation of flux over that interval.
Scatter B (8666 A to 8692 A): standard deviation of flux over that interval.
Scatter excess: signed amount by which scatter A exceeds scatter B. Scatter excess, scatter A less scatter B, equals -0.12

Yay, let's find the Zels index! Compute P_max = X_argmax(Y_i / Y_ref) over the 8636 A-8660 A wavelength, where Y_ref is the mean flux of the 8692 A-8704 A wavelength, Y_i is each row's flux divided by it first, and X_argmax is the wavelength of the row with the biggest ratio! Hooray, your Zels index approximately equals 8657.02 A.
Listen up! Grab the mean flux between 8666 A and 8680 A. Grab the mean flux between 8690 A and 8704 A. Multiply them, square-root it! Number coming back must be 2.48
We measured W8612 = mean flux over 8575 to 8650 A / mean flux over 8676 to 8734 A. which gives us 0.98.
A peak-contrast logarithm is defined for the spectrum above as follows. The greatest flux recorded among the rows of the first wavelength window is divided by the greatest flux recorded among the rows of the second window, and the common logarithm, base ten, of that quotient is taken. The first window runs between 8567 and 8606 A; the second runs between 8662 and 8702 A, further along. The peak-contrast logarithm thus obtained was -0.079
